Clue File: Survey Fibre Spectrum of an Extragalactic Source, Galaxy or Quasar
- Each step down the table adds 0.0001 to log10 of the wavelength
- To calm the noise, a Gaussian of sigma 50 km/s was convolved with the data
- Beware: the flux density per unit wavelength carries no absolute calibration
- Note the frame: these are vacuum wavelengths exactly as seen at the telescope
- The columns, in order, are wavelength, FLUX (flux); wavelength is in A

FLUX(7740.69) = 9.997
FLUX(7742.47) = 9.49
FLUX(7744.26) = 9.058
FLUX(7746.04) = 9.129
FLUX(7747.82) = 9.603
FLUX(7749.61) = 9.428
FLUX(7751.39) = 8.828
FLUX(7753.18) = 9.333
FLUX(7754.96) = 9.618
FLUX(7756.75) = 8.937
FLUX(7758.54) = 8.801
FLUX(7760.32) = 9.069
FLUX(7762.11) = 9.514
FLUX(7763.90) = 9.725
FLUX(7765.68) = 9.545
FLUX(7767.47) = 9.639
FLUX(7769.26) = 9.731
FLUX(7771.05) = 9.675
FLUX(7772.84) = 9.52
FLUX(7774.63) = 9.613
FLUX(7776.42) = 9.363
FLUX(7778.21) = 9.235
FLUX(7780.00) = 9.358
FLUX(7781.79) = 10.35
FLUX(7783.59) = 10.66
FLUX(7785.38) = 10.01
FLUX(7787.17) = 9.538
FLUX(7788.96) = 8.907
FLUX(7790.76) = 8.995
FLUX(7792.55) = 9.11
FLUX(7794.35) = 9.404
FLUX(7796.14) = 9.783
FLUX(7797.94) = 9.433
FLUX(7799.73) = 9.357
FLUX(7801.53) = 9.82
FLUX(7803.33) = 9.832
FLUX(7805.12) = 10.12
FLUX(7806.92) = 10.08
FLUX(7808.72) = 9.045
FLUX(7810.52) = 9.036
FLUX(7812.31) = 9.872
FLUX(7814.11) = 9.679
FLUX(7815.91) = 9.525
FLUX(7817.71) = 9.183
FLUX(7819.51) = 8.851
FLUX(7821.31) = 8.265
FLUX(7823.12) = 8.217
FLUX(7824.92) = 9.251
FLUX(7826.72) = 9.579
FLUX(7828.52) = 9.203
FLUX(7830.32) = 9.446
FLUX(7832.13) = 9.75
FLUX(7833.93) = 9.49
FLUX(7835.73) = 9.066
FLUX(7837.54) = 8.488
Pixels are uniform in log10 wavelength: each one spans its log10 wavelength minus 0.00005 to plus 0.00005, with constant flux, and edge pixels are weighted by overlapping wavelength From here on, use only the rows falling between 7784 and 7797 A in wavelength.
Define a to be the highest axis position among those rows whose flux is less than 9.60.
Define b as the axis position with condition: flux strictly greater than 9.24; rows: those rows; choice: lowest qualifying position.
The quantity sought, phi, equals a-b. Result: 9.0 A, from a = 7794.35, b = 7785.38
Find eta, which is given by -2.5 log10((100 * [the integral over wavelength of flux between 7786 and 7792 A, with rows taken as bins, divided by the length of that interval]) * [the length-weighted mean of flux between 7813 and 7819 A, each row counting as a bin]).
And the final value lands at -9.85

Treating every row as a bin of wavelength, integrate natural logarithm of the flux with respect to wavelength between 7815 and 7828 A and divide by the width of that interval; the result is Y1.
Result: 2.19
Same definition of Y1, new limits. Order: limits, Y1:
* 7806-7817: 2.25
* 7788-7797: 2.22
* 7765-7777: 2.26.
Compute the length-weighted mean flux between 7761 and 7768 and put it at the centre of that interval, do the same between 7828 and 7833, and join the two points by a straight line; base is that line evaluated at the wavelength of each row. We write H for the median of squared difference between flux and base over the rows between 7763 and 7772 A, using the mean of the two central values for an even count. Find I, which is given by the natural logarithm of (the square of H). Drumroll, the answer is -9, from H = 0.01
